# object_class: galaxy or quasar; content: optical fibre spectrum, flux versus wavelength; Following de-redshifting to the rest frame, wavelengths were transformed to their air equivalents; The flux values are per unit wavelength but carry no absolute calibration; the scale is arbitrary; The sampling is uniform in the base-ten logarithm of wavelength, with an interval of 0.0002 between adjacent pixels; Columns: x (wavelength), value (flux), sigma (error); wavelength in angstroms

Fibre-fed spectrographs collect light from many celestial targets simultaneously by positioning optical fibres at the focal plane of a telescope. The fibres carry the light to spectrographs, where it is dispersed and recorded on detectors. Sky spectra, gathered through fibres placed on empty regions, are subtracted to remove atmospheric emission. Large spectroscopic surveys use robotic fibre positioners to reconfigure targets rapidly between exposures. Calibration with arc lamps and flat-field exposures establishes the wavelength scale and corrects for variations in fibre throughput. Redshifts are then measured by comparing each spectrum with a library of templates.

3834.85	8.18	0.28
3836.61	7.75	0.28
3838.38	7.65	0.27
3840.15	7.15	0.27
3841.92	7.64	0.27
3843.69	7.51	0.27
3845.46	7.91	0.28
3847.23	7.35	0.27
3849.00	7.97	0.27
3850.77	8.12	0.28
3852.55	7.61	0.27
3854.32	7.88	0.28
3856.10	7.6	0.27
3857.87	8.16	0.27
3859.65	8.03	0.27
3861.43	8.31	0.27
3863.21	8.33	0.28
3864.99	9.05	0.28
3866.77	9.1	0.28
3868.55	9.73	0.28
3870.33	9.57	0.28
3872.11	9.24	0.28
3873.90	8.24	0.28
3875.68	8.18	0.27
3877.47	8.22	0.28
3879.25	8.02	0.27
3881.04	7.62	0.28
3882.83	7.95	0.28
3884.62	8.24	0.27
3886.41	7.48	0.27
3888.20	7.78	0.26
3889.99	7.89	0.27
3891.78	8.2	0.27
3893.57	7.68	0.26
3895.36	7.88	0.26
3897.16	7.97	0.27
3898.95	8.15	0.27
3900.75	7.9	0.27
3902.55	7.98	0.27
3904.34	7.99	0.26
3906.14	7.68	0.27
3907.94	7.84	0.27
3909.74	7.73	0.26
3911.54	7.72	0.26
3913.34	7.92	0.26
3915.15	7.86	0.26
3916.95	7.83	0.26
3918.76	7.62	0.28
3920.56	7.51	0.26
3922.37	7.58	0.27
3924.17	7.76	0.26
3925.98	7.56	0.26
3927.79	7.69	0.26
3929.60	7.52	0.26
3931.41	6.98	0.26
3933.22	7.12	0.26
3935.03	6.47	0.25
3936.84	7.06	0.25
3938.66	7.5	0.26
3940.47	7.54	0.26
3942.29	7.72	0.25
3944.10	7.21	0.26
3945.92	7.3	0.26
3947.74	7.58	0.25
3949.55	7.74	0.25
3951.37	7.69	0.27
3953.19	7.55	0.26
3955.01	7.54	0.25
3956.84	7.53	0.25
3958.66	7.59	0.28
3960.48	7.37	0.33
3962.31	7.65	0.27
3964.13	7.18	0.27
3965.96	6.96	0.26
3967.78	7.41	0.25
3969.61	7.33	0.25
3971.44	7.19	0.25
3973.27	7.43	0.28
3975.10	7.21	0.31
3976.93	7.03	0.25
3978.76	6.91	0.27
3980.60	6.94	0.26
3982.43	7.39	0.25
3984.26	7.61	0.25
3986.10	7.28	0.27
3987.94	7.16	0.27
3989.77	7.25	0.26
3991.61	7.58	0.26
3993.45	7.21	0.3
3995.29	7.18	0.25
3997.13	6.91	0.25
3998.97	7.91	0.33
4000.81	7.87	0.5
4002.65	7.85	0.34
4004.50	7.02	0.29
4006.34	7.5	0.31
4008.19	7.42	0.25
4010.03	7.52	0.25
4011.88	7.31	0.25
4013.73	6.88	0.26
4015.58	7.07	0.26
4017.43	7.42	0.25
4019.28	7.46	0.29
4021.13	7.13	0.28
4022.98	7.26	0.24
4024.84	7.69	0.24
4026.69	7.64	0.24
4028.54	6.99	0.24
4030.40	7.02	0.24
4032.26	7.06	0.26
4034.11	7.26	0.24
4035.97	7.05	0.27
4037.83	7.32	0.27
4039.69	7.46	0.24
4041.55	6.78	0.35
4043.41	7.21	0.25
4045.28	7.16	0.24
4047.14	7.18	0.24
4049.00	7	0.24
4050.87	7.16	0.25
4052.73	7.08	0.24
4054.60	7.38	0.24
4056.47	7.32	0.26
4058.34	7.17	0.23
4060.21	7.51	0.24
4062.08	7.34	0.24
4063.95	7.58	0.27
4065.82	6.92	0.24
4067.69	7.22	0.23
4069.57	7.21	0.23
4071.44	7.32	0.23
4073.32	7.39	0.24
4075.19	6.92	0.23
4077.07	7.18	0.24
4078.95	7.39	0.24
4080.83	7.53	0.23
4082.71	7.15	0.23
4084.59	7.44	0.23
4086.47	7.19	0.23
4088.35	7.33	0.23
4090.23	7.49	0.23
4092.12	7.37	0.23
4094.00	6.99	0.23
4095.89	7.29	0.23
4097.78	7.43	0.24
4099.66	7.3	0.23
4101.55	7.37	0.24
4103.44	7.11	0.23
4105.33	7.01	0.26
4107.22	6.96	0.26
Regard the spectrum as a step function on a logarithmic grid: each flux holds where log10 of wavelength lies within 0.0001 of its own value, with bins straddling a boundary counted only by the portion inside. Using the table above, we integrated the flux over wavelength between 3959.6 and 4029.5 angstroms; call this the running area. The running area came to 512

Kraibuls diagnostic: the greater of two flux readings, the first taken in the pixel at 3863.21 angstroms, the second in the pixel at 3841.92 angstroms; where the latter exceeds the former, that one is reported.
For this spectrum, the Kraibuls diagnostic 8.3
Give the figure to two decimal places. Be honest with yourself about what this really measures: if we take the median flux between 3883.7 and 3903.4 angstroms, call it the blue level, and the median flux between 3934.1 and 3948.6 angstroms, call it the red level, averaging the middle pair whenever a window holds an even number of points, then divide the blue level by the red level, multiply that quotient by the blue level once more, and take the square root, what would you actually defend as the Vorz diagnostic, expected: 2.90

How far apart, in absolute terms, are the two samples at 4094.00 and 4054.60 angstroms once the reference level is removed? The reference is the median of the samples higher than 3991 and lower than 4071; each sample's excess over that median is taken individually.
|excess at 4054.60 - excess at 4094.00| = 0.39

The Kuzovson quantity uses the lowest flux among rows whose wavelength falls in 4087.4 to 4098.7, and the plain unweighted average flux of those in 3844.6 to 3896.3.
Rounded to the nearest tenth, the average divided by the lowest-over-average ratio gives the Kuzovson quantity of 9.6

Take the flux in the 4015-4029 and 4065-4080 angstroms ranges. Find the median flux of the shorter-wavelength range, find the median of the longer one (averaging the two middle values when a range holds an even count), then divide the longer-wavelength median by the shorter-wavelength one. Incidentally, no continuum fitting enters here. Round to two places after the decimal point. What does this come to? 0.98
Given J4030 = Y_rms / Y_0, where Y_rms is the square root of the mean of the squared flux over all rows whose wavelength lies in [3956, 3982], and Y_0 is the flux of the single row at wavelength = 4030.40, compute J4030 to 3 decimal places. 1.036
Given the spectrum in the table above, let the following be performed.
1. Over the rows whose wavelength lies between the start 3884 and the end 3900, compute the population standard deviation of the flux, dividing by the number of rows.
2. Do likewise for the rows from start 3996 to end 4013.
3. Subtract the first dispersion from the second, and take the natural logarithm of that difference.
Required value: -2.27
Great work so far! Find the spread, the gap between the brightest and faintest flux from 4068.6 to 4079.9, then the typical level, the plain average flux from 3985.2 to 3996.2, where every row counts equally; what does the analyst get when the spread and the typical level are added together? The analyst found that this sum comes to 7.7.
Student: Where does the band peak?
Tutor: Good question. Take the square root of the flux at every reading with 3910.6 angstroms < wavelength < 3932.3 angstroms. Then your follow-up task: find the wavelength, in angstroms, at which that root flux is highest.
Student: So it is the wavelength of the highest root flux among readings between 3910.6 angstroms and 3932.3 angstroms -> 3913.34 angstroms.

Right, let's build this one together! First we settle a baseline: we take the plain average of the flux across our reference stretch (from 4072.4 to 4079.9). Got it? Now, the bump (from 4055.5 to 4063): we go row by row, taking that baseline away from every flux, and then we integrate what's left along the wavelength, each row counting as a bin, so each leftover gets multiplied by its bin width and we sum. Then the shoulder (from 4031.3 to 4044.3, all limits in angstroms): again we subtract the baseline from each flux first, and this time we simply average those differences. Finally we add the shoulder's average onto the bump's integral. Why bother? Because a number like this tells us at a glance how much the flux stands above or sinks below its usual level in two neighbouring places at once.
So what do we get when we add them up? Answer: 0.8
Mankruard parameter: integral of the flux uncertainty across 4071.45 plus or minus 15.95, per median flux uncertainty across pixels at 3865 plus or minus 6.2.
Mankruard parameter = 27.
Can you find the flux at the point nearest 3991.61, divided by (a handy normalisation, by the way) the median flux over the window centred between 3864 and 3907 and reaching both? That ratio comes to 0.95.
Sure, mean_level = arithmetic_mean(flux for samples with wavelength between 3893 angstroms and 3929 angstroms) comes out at 7.79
